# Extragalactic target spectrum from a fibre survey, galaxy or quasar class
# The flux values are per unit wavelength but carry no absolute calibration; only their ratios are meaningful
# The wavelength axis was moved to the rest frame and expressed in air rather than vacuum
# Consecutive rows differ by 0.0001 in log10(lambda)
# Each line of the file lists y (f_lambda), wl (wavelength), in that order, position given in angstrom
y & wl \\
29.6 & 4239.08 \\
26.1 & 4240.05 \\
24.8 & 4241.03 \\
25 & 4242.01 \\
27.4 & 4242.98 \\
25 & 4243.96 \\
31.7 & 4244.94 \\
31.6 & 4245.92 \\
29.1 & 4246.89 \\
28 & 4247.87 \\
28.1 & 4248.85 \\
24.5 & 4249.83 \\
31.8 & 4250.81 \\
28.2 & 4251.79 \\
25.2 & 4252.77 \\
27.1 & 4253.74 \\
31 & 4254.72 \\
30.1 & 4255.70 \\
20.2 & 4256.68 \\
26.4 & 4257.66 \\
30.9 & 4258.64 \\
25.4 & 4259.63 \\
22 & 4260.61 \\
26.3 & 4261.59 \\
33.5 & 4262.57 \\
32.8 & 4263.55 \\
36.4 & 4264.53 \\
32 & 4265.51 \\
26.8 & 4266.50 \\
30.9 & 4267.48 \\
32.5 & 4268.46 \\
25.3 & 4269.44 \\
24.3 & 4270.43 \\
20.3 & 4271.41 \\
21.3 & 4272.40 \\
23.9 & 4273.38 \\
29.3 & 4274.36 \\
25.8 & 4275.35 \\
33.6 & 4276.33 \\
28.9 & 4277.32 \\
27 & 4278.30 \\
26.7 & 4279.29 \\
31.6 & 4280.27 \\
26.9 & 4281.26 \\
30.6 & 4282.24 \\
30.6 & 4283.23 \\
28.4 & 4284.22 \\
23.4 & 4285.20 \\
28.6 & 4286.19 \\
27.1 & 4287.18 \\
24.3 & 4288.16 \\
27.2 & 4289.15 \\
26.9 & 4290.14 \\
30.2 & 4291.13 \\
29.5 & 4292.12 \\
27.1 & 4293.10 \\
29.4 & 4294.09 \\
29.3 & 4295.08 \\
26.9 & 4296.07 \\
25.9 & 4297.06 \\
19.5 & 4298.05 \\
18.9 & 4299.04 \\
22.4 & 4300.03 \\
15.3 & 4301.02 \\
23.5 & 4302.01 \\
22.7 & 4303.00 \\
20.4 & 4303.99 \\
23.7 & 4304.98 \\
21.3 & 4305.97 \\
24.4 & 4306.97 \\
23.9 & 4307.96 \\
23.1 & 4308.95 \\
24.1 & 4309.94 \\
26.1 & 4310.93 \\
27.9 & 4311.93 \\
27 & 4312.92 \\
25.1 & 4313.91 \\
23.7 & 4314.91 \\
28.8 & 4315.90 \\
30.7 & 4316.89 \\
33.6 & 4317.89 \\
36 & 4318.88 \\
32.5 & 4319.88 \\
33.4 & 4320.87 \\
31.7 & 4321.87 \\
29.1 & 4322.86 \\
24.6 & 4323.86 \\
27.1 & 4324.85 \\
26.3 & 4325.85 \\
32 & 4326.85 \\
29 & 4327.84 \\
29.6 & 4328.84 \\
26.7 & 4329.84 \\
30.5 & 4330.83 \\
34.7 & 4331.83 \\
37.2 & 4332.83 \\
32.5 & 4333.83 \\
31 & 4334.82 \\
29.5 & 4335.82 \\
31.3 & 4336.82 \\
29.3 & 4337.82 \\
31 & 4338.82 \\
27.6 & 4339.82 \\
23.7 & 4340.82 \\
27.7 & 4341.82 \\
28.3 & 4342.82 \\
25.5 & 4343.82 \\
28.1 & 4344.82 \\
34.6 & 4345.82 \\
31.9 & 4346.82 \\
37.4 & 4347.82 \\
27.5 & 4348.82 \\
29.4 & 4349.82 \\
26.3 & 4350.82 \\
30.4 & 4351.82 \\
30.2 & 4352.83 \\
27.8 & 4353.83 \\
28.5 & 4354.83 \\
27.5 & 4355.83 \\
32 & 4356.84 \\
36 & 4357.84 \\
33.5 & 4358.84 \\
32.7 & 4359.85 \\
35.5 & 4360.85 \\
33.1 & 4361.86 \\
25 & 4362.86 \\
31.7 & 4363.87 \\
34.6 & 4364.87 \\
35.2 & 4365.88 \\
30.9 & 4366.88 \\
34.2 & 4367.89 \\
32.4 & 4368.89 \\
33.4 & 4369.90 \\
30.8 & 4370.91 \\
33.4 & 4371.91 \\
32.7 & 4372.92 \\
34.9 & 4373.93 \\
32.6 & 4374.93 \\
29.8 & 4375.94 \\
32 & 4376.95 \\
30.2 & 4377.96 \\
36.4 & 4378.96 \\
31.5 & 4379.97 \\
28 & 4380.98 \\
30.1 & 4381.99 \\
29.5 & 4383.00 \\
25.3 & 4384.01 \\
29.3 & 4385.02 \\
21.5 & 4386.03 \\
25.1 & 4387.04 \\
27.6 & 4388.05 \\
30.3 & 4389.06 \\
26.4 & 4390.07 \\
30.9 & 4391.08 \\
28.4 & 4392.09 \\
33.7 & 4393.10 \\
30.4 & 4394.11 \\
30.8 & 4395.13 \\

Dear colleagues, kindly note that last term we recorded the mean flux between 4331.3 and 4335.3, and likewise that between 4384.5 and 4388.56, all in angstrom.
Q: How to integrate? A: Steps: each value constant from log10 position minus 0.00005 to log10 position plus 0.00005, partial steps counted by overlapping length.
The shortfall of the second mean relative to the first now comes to 8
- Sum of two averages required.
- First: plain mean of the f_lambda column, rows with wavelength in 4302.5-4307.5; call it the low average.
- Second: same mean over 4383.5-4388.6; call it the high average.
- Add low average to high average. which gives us 48.3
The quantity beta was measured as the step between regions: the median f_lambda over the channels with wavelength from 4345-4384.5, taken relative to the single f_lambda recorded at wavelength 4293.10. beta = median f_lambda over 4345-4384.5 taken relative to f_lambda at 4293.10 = 5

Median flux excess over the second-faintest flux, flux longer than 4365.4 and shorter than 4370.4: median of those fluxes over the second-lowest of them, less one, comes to 0.031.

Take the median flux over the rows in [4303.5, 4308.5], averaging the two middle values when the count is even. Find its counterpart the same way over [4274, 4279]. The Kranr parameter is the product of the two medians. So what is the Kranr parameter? 685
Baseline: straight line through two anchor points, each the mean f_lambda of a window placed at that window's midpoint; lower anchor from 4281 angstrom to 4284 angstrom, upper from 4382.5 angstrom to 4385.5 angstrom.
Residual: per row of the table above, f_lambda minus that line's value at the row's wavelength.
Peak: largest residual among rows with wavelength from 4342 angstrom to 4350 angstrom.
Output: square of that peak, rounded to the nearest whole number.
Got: 79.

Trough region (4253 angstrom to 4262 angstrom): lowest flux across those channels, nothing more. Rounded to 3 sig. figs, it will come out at 20.2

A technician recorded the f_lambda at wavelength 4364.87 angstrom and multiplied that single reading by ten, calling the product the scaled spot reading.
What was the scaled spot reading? 346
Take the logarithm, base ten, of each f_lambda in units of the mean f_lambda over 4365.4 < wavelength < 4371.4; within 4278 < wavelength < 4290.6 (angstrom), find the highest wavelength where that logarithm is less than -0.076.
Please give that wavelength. 4290.14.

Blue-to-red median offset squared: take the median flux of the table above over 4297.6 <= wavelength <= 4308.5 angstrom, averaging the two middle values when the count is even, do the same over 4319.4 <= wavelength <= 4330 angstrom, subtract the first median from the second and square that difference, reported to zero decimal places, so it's 45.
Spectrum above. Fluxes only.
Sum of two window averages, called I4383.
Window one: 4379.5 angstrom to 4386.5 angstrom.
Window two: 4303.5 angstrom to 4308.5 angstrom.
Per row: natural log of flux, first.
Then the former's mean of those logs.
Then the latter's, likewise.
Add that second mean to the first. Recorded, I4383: 6.44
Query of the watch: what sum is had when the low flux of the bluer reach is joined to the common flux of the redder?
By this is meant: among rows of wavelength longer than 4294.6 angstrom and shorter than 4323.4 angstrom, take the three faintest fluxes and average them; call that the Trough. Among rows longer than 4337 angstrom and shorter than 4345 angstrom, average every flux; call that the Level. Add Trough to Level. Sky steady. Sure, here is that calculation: 46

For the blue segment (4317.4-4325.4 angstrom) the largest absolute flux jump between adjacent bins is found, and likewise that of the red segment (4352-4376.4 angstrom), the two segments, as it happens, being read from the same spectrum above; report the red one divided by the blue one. 1.8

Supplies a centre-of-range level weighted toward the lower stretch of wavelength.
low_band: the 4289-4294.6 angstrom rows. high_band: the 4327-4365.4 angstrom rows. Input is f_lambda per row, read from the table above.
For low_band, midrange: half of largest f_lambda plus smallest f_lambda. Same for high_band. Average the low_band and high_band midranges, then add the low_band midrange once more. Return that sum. 58.1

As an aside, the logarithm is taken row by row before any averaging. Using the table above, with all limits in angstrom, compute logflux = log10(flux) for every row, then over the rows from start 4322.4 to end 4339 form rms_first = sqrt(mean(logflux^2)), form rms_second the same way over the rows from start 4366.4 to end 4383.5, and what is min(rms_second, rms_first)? 1.48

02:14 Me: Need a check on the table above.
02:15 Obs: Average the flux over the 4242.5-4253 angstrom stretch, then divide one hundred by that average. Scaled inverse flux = 3.54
